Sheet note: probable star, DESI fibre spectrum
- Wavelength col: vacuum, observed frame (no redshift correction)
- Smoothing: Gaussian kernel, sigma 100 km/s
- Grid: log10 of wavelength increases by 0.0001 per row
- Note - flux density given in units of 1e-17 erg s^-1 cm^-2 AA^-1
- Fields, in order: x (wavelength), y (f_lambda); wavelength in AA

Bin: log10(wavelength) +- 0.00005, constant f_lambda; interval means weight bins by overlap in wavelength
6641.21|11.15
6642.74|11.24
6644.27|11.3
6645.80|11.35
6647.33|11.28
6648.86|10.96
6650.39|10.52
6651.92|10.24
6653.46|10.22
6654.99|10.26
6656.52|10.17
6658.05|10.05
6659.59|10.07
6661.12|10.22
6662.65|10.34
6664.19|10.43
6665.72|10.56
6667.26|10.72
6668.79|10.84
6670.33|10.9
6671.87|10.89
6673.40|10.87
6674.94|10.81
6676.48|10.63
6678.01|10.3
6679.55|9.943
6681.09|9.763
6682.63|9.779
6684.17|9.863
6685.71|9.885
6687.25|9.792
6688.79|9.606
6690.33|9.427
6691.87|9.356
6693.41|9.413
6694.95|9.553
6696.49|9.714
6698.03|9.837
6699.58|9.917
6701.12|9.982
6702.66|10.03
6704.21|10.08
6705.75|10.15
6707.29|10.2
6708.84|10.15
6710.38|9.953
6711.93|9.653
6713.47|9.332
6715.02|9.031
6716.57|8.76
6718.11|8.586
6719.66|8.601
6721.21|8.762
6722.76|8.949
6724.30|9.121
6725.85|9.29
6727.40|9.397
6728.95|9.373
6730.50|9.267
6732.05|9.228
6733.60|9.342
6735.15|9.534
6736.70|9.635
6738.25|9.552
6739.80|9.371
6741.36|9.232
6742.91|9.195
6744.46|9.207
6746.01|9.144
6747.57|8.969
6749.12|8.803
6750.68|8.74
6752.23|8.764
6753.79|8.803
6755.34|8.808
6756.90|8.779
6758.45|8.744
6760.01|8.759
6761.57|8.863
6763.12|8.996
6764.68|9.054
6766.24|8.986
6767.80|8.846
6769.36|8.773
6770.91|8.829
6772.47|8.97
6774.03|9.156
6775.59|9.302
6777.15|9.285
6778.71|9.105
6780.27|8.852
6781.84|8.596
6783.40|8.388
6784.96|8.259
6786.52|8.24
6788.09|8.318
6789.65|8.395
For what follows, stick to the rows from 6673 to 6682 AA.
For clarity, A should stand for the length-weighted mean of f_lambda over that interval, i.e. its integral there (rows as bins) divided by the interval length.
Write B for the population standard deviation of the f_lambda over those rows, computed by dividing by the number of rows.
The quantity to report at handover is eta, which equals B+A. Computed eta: 10.8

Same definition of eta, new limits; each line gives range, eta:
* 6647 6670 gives 10.8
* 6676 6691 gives 10.2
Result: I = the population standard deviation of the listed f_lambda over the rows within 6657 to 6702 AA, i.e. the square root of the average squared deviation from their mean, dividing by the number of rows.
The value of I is 0.48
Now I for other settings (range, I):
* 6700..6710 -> 0.08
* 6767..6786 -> 0.32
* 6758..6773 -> 0.11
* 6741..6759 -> 0.19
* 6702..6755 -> 0.46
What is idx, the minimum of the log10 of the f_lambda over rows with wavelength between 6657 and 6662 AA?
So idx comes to 1.00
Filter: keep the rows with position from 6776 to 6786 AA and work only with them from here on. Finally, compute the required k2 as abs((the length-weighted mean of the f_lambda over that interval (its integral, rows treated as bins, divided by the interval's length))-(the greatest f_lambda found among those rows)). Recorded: 0.53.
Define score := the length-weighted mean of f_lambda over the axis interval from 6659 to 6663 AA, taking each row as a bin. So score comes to 10.2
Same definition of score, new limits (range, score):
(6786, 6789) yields 8.3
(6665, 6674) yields 10.8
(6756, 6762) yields 8.8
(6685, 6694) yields 9.6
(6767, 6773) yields 8.9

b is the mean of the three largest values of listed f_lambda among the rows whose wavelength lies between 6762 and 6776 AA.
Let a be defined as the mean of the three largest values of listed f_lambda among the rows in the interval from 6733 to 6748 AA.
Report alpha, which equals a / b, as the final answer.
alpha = 1.04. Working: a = 9.6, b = 9.2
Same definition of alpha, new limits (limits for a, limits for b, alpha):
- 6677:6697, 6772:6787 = 1.09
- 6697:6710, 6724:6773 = 1.06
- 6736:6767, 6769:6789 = 1.03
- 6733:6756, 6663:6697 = 0.88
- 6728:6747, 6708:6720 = 0.97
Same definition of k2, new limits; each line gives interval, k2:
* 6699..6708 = 0.13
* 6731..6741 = 0.21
